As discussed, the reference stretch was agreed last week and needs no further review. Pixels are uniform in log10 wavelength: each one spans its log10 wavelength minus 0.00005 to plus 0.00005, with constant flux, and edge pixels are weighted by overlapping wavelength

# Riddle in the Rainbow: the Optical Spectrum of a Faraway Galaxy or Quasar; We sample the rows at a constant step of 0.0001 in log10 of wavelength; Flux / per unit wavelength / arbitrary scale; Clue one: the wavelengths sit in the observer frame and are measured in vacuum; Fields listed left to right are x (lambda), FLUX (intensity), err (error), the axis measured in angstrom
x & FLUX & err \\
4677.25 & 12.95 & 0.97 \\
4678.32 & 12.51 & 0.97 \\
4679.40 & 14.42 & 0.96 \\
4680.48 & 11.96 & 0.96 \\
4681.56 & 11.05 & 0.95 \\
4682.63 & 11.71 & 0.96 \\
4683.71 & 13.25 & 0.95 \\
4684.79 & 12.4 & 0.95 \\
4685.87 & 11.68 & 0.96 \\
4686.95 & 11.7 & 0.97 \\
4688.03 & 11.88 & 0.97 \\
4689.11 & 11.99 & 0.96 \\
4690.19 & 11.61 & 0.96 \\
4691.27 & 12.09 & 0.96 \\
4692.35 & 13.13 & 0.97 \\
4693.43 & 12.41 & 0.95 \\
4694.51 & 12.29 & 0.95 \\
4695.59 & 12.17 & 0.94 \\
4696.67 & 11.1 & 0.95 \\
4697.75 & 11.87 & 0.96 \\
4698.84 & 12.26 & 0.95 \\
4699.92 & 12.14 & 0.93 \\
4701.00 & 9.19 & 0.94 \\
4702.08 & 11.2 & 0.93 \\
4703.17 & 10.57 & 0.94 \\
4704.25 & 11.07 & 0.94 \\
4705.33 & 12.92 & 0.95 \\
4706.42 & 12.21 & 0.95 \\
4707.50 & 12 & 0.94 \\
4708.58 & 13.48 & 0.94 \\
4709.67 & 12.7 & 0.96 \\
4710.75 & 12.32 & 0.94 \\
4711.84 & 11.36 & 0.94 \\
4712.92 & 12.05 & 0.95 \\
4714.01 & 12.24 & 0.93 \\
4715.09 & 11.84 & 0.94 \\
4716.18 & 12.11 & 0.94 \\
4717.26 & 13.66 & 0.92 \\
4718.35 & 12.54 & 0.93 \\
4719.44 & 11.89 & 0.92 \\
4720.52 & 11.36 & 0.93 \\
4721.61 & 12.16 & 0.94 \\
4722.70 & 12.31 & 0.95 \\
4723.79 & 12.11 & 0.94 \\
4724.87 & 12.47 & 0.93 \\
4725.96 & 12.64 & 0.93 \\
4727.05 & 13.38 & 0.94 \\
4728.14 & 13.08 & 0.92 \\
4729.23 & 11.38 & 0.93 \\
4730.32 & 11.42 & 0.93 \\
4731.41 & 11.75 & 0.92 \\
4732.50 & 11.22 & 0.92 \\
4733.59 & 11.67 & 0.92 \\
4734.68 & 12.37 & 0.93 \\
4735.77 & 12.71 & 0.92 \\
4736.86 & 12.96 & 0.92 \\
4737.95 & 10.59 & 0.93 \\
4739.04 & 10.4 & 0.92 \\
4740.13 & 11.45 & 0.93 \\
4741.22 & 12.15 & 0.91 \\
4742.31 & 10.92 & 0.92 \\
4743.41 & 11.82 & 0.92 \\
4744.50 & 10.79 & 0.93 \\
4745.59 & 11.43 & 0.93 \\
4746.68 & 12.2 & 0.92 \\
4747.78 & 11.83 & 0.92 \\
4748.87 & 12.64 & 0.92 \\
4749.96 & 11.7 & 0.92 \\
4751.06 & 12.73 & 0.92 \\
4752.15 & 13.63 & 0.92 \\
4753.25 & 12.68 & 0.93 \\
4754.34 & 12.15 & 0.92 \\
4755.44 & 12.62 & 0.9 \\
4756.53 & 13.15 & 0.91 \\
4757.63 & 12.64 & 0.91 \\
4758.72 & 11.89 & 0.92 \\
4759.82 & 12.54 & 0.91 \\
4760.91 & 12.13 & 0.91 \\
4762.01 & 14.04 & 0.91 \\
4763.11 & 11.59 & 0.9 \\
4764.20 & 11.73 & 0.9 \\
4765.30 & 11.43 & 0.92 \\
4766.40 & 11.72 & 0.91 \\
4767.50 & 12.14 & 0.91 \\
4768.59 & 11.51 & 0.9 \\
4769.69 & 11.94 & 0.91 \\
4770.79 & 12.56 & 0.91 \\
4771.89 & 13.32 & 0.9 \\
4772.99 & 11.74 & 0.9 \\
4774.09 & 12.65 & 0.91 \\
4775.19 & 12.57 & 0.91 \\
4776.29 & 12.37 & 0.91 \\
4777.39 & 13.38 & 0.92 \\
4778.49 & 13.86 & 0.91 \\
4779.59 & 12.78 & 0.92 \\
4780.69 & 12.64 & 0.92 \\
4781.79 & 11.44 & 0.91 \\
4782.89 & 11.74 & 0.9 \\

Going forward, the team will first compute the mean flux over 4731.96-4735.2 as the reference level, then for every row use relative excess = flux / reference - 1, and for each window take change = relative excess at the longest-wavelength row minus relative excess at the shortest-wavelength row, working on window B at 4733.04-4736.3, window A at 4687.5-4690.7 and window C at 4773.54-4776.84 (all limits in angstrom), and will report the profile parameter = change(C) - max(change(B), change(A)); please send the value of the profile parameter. -0.11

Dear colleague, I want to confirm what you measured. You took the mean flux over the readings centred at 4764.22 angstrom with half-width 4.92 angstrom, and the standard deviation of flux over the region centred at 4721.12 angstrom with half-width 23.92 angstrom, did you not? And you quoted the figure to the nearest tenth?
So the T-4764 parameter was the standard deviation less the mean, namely -11.2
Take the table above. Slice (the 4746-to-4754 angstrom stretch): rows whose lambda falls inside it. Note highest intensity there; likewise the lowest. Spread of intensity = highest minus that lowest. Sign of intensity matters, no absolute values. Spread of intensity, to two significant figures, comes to 1.9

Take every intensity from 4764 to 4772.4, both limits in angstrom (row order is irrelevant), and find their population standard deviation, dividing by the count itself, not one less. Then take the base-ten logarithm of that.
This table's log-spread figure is -0.230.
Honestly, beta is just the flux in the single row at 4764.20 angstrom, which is 11.73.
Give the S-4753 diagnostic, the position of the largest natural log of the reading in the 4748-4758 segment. 4752.15 angstrom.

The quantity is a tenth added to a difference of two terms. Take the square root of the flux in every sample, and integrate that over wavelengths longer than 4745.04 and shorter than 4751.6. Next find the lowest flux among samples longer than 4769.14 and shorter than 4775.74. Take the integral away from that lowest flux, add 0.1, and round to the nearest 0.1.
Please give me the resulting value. -11.0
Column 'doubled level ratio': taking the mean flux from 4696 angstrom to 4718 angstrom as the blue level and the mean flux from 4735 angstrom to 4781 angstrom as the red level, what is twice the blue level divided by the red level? 1.95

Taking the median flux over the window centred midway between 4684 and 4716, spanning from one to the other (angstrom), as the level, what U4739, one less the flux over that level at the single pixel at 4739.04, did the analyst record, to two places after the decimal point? 0.14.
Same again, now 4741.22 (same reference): -0.01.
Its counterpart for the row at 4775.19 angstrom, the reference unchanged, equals -0.04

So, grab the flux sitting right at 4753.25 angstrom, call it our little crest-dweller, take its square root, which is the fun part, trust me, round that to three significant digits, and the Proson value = 3.56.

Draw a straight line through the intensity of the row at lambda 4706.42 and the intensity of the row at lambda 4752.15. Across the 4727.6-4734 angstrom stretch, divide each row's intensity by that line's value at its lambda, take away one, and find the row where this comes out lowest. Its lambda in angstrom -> 4732.50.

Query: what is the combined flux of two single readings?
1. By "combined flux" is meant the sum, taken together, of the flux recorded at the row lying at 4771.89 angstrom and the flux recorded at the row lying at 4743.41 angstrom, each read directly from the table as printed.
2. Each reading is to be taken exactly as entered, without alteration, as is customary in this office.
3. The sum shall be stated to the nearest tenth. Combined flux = 25.1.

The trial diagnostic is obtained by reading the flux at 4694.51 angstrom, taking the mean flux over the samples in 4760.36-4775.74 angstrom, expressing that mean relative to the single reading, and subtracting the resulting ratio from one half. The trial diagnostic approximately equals -0.49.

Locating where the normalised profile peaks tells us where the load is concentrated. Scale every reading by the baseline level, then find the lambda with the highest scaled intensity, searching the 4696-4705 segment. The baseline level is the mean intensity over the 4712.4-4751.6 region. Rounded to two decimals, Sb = 4698.84 angstrom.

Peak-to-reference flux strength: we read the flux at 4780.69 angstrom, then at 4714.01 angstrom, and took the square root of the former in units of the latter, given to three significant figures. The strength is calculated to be 1.02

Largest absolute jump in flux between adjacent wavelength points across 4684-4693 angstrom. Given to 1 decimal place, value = 1.0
